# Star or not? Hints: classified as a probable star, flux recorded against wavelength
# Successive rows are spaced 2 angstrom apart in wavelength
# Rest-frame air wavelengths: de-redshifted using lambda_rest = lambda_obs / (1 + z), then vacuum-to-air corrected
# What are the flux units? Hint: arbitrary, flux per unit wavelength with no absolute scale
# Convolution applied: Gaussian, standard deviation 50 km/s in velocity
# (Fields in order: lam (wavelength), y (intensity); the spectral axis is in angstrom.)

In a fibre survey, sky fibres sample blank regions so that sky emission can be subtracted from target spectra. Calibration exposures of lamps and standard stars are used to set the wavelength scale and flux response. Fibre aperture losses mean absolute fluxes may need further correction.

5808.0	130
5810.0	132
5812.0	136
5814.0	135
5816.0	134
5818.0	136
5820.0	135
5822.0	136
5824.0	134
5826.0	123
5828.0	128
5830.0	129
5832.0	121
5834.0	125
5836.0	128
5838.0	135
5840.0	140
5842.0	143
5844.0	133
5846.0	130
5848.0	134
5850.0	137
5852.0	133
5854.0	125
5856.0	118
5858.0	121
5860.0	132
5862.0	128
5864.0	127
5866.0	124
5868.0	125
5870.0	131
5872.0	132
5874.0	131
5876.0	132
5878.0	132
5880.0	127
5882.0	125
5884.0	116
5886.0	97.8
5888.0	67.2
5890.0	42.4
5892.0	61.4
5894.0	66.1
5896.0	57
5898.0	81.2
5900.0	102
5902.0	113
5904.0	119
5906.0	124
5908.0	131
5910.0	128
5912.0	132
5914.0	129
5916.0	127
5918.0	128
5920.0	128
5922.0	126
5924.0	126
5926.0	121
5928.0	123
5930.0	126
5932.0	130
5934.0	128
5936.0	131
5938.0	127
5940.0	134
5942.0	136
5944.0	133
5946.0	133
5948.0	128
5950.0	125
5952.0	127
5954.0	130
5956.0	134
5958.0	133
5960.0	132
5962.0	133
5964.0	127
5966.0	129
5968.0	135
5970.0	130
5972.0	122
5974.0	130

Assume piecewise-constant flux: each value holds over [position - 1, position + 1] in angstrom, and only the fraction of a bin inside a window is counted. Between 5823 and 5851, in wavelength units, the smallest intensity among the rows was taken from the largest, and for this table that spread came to 22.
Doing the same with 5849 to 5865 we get 19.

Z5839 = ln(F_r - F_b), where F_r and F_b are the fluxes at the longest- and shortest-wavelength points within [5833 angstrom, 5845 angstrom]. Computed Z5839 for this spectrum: 2.1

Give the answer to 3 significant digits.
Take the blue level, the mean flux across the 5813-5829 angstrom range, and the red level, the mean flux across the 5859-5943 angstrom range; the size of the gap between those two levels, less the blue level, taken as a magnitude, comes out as 117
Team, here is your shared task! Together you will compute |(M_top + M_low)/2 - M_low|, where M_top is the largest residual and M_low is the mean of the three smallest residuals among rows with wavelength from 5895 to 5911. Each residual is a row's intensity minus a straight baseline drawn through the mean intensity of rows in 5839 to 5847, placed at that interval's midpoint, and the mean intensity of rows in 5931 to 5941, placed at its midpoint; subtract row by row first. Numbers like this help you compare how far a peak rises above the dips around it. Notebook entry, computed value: 26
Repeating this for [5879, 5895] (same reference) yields 35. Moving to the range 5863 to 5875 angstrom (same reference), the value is 4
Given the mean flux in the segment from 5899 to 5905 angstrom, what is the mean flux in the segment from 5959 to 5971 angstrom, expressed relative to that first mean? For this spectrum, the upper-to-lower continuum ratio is 1.18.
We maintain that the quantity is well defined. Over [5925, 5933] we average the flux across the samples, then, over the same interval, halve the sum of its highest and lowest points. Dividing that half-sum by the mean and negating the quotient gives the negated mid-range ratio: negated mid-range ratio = -1.00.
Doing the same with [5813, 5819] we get -1.00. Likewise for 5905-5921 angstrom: -1.00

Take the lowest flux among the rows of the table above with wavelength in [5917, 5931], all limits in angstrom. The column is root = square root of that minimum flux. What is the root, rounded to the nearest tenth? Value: 11.0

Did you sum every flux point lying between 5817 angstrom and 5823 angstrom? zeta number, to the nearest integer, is 407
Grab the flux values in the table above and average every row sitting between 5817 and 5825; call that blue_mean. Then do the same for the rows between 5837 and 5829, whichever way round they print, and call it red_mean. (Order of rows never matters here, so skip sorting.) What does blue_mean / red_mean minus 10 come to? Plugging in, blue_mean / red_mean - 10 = -8.92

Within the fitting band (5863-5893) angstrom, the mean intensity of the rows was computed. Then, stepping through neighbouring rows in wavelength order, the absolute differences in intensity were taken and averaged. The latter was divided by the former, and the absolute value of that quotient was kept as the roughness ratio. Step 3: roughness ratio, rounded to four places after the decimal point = 0.0780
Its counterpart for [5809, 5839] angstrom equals 0.0278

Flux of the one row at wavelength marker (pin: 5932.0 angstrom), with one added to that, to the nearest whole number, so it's 131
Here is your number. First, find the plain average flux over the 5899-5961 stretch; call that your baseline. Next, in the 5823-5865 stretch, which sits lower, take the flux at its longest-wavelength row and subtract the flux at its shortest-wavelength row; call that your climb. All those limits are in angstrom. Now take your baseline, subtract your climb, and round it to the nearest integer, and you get 134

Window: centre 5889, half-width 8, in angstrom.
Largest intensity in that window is 125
